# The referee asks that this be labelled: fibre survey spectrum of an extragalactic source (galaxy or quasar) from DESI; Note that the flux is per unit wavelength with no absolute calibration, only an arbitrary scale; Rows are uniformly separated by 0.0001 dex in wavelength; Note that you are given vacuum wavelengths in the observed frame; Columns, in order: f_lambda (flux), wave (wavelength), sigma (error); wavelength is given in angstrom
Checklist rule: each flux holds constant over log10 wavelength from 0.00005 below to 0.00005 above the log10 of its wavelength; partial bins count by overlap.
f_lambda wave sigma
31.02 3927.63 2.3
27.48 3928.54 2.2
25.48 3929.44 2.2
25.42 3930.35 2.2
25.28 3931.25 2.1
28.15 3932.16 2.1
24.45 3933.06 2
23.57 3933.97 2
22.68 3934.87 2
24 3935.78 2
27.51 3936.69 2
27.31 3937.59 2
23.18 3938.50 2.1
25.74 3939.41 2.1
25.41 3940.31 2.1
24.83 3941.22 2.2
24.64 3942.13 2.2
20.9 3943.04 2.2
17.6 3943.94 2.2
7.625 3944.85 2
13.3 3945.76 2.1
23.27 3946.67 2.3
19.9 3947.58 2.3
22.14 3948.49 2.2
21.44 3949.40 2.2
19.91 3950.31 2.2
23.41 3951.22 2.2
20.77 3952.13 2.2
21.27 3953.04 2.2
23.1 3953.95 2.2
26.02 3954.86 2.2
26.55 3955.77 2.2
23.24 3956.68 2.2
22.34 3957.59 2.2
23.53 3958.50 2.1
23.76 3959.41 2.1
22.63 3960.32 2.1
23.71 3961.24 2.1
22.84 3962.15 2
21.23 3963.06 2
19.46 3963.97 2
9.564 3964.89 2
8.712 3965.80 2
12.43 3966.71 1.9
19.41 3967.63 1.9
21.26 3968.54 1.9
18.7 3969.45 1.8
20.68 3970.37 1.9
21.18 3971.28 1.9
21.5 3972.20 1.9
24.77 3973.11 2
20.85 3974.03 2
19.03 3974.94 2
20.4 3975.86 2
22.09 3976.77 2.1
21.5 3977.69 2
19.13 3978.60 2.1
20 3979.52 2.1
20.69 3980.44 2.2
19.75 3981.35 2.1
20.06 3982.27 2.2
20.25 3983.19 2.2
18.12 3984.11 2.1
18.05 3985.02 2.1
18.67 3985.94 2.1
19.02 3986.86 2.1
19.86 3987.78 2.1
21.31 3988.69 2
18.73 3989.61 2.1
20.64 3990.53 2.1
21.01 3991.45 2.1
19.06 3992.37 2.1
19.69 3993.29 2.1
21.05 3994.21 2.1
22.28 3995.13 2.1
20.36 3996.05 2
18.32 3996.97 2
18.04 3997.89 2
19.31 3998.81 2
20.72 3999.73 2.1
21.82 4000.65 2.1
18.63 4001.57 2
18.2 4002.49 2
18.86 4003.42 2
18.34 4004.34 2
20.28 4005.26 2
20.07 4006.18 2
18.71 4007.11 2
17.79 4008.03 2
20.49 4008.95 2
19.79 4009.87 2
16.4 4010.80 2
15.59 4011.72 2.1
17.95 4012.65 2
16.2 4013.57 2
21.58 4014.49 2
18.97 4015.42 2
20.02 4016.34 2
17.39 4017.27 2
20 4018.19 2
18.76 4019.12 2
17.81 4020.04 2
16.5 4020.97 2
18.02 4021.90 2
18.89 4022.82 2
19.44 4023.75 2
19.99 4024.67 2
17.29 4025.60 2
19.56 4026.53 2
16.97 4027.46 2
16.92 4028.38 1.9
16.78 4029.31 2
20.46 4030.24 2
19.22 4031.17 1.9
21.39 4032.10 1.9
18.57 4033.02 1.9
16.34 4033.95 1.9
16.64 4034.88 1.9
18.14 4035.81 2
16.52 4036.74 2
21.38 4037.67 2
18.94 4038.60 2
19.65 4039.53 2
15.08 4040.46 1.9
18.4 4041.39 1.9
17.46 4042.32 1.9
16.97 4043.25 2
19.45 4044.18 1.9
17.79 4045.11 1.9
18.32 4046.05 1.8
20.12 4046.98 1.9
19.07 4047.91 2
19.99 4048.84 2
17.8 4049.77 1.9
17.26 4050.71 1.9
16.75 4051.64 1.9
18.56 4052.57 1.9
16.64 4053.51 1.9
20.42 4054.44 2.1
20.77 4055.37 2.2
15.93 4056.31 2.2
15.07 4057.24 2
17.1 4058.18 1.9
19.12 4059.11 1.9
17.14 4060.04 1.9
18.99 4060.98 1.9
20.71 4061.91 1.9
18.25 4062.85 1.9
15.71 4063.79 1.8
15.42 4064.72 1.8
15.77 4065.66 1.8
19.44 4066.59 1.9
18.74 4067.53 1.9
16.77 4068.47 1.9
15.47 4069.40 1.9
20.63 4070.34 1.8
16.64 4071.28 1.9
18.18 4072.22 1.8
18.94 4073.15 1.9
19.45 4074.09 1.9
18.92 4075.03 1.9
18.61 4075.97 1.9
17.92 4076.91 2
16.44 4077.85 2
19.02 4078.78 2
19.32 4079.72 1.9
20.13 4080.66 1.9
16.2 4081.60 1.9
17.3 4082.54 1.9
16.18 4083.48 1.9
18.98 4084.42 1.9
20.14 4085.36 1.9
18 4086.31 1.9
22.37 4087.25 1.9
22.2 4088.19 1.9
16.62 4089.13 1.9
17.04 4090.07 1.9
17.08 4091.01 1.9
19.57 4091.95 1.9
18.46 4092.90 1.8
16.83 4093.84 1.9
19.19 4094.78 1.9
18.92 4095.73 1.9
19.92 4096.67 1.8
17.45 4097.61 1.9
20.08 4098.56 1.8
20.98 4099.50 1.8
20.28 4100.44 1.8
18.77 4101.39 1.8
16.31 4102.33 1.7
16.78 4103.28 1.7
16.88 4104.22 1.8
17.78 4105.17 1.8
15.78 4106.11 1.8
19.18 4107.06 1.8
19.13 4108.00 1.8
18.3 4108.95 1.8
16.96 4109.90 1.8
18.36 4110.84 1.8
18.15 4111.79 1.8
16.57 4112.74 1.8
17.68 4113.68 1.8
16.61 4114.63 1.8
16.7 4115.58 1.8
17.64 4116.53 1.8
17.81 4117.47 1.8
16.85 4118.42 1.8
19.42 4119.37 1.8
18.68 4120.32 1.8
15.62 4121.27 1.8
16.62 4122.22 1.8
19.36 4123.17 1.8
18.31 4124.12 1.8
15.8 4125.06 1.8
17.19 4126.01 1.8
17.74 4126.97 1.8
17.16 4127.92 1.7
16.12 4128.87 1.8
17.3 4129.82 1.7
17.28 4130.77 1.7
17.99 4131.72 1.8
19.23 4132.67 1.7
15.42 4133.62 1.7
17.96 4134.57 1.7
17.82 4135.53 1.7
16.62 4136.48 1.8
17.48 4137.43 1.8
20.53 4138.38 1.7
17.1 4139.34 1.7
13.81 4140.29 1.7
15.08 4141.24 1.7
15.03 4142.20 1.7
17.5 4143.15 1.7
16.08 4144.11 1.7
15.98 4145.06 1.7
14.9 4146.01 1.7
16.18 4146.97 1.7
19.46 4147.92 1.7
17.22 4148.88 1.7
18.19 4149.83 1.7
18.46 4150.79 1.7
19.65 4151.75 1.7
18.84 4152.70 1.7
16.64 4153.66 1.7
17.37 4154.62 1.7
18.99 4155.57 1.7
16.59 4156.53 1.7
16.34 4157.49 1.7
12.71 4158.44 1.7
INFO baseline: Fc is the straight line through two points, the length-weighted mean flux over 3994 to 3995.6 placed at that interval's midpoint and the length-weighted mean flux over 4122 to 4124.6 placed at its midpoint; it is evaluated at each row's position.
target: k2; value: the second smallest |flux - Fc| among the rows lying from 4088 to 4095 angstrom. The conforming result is 0.44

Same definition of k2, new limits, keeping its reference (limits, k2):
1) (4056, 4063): 0.90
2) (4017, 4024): 1.53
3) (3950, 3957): 0.46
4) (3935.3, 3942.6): 0.66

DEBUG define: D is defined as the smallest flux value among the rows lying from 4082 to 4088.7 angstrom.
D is 16.18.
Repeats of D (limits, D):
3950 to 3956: 19.91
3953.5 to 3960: 22.34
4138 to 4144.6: 13.81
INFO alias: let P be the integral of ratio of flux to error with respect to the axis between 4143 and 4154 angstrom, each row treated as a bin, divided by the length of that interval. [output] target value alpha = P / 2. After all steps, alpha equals 5.13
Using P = 10.3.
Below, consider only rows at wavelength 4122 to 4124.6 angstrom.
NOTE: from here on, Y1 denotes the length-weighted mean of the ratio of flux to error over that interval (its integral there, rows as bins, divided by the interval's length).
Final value 10.2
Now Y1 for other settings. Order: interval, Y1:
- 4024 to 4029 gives 9.2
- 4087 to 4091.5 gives 10.0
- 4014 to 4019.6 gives 9.7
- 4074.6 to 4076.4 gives 9.9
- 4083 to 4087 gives 9.7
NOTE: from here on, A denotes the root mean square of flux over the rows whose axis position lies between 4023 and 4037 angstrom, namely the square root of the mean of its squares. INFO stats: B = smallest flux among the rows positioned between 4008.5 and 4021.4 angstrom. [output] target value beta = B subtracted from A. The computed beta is 3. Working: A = 18.4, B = 15.59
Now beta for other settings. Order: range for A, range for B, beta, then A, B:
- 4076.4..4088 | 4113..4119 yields 2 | 18.6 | 16.61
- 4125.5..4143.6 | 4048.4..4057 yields 1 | 17.1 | 15.93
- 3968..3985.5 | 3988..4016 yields 5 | 20.5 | 15.59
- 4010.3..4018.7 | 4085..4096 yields 2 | 18.3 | 16.62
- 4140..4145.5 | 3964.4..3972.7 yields 7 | 15.6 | 8.712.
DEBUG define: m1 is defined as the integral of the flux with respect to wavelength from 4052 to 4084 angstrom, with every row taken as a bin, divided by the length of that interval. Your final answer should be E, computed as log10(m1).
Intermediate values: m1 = 17.9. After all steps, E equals 1.25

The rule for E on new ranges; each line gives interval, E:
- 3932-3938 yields 1.40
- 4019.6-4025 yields 1.27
